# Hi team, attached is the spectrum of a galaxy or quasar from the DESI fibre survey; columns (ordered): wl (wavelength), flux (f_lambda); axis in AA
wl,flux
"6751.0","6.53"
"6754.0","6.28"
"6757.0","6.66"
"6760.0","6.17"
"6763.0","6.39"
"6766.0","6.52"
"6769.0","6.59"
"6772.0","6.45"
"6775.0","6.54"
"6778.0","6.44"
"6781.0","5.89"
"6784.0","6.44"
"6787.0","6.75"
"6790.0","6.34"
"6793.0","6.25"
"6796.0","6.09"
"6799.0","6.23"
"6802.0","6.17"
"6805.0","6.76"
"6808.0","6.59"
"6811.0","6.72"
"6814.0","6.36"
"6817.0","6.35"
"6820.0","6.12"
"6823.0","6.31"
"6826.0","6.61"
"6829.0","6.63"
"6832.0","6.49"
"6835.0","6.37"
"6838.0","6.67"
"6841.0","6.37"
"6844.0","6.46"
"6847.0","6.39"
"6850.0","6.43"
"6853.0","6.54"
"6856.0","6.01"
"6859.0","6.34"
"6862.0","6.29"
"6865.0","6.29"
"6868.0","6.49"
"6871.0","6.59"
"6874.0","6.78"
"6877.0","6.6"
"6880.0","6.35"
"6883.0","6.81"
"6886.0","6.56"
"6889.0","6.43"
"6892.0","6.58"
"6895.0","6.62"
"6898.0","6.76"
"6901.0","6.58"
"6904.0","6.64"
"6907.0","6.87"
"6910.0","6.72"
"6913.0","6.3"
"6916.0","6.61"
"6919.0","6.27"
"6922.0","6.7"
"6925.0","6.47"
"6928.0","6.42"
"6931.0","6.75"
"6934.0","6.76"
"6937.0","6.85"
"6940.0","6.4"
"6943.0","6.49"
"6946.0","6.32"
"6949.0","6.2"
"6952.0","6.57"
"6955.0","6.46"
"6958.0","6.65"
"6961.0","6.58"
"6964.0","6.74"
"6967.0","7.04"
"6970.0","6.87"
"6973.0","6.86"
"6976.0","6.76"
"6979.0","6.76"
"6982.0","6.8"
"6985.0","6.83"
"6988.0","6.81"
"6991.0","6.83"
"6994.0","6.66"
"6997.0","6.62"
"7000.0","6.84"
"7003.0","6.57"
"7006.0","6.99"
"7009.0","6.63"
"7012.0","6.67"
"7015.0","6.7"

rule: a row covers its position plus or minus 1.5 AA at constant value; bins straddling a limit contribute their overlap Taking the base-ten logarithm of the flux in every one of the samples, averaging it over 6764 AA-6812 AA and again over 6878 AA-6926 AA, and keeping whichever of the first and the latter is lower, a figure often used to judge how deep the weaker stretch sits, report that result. 0.807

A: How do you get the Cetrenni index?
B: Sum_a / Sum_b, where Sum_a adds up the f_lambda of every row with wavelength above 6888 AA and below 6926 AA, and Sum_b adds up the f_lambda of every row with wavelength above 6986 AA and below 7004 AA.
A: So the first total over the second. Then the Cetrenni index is 2.1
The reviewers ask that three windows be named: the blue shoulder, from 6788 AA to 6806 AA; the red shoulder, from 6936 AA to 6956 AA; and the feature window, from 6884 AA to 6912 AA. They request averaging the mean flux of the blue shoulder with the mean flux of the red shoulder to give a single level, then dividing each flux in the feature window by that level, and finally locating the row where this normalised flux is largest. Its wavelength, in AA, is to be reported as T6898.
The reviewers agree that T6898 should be 6907.0 AA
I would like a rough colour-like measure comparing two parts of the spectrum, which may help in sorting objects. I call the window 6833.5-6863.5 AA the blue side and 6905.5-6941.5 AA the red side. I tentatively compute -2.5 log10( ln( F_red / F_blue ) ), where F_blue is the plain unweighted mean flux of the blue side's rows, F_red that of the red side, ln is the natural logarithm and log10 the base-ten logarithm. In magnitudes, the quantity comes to 3.74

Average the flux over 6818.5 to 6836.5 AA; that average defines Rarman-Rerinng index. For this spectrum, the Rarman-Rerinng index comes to 6.42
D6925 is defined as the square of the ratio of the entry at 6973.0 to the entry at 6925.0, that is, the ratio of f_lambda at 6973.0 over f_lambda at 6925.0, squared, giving 1.12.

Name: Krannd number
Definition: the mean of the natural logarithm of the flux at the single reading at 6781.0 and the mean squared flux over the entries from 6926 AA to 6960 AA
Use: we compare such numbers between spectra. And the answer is 22.2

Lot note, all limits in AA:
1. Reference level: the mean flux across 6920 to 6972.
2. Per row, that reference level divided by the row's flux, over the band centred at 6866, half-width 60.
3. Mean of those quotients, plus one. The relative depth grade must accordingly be 2.02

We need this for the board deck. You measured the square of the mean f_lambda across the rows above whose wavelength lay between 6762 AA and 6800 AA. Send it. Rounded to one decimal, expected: 40.7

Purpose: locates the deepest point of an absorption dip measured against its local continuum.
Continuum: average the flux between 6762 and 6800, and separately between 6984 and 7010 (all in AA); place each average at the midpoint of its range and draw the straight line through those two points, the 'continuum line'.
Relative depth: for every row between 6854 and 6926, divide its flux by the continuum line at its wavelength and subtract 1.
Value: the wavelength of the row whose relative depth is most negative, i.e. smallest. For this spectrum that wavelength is 6856.0 AA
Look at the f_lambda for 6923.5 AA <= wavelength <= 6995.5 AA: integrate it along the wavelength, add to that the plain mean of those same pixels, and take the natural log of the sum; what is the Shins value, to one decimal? 6.2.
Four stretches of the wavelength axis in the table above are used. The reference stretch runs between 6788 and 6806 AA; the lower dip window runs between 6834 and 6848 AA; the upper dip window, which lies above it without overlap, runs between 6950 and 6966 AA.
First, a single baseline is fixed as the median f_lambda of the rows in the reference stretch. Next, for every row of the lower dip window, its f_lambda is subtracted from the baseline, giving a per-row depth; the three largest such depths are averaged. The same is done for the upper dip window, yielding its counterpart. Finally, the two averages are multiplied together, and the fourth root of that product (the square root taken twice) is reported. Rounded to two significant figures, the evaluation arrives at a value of 0.45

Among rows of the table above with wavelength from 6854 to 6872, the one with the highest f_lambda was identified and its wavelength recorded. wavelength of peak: 6871.0 AA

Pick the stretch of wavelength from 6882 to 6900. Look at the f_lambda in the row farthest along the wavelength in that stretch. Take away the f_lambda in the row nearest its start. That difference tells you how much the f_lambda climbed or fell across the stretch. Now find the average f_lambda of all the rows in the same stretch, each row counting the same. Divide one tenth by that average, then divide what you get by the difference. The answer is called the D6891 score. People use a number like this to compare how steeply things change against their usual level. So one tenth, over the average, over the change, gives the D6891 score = -0.30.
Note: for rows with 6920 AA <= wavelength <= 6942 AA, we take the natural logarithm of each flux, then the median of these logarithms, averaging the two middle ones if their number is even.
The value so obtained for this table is 1.90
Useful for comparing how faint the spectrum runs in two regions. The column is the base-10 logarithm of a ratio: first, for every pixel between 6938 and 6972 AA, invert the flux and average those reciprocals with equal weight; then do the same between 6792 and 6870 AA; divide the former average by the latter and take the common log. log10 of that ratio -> -0.012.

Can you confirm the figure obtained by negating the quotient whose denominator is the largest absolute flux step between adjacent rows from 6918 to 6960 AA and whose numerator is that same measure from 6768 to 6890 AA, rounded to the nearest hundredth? -1.31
